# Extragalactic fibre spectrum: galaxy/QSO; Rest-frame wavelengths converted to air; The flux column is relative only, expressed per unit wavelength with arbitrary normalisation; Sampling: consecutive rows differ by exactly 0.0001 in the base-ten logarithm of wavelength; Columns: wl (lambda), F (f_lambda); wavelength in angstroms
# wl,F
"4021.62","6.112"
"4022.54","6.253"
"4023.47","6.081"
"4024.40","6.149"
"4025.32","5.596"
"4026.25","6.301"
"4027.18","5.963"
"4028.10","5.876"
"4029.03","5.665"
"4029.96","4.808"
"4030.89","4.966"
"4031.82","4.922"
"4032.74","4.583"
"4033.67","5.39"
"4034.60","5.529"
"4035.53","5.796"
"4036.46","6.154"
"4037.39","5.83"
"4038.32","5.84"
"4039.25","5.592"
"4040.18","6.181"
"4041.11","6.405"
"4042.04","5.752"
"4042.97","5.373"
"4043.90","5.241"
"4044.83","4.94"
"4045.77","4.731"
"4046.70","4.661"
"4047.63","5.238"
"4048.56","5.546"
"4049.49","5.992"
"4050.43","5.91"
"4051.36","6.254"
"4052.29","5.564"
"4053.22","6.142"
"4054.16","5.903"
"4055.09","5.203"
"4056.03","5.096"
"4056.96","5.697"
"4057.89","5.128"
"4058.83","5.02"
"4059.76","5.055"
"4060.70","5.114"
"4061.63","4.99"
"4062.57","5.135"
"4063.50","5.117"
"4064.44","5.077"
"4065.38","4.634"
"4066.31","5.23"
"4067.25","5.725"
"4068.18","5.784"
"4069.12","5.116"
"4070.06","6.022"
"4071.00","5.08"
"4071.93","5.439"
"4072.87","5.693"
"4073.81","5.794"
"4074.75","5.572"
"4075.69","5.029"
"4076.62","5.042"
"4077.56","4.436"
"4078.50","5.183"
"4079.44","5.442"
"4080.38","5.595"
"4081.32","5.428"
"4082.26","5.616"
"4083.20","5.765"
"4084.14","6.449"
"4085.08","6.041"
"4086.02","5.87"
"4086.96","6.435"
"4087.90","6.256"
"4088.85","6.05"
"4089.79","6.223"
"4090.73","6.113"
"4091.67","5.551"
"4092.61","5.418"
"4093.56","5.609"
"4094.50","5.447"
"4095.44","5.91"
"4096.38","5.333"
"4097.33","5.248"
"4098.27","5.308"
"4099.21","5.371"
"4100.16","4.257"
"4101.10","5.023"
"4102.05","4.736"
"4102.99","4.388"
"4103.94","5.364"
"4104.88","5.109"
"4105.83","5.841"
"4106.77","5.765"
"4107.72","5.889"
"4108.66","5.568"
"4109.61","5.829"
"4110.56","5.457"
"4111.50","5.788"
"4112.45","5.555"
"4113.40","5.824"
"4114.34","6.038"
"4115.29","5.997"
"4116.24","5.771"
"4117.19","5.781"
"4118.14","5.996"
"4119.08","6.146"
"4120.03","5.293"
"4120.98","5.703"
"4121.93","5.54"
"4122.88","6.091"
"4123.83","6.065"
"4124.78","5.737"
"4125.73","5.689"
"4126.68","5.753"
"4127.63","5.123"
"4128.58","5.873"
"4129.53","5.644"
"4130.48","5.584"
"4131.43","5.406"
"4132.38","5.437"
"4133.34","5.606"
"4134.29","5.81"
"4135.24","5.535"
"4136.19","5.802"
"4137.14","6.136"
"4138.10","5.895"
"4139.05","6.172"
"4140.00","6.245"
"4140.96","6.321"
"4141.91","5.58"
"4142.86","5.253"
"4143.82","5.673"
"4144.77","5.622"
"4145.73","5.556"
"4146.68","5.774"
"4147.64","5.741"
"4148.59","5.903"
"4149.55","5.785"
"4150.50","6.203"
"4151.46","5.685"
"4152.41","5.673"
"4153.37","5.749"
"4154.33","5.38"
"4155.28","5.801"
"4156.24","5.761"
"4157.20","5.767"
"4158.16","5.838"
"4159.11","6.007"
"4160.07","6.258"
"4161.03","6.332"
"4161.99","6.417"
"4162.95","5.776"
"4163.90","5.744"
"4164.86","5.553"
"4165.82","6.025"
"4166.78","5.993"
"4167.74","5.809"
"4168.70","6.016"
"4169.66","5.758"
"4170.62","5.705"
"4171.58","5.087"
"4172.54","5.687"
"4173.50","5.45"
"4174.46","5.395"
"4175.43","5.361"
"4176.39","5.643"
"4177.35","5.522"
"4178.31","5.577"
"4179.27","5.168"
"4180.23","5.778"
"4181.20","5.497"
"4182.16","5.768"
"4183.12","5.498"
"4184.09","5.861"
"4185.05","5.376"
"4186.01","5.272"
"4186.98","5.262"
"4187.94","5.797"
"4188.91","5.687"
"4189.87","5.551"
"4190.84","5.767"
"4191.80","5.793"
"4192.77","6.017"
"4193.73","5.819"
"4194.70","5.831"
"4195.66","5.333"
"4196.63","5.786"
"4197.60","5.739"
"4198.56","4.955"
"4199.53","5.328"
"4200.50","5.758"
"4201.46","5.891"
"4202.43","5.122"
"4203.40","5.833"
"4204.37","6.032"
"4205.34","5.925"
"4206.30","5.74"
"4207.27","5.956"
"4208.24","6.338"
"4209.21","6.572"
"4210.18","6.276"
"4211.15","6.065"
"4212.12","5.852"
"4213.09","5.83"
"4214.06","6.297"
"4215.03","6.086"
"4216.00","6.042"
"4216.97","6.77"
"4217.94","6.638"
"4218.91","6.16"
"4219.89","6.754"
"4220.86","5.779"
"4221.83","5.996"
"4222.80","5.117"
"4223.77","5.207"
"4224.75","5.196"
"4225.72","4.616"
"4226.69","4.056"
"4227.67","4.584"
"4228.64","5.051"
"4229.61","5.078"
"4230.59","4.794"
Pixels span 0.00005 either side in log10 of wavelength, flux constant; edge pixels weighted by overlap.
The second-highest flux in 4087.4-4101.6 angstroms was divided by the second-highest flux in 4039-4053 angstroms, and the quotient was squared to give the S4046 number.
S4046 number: 0.99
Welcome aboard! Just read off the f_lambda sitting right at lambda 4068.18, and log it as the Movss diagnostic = 5.784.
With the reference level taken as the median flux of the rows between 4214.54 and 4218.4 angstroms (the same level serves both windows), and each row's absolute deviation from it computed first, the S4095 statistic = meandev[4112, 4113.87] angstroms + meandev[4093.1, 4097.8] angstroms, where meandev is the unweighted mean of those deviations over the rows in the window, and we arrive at 1.5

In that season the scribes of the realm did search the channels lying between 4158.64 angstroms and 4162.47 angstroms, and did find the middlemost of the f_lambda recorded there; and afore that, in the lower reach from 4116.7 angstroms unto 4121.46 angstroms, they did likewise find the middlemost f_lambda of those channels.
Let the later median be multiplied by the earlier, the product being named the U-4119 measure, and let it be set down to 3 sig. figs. 36.4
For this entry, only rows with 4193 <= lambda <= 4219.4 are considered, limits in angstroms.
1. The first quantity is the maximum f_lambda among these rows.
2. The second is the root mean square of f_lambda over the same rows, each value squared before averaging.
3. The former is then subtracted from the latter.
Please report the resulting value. -0.83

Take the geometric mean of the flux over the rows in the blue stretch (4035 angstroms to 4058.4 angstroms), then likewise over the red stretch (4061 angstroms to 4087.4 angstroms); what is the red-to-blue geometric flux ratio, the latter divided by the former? 0.97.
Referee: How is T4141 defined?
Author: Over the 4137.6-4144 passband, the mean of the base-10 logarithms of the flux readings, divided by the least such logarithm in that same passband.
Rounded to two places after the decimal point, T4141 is 1.07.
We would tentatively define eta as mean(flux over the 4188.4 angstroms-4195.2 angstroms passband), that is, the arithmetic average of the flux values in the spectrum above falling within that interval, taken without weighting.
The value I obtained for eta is 5.78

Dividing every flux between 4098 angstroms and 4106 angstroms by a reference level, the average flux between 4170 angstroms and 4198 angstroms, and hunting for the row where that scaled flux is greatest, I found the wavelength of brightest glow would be 4105.83 angstroms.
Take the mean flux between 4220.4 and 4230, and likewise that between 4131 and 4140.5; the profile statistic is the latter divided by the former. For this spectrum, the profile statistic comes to 1.145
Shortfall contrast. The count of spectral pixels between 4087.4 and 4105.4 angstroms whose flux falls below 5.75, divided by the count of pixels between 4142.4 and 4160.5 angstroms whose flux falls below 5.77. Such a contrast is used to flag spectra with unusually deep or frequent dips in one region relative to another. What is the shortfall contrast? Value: 1.3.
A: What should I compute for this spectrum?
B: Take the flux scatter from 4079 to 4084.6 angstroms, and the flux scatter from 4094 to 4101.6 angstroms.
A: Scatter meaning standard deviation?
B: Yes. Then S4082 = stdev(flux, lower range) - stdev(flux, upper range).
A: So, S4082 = -0.09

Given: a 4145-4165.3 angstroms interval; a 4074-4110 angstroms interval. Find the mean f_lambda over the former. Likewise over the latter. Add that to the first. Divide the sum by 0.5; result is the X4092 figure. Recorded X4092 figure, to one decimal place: 22.7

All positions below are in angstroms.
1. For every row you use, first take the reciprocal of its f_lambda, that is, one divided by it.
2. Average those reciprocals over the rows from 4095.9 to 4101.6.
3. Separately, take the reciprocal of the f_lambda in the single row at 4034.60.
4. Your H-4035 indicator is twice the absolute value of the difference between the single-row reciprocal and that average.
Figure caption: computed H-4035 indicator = 0.034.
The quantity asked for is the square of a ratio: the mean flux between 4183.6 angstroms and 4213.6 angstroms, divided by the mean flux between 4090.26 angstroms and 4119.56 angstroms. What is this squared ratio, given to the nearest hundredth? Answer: 1.08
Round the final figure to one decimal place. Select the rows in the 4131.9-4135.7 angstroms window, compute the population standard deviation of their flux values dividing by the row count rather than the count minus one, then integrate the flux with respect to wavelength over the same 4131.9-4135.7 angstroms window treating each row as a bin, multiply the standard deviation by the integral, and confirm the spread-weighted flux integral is 2.9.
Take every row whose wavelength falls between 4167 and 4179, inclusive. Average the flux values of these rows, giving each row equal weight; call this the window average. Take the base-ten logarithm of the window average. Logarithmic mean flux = 0.747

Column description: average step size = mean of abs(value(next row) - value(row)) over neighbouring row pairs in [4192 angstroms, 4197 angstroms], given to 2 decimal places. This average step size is 0.29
